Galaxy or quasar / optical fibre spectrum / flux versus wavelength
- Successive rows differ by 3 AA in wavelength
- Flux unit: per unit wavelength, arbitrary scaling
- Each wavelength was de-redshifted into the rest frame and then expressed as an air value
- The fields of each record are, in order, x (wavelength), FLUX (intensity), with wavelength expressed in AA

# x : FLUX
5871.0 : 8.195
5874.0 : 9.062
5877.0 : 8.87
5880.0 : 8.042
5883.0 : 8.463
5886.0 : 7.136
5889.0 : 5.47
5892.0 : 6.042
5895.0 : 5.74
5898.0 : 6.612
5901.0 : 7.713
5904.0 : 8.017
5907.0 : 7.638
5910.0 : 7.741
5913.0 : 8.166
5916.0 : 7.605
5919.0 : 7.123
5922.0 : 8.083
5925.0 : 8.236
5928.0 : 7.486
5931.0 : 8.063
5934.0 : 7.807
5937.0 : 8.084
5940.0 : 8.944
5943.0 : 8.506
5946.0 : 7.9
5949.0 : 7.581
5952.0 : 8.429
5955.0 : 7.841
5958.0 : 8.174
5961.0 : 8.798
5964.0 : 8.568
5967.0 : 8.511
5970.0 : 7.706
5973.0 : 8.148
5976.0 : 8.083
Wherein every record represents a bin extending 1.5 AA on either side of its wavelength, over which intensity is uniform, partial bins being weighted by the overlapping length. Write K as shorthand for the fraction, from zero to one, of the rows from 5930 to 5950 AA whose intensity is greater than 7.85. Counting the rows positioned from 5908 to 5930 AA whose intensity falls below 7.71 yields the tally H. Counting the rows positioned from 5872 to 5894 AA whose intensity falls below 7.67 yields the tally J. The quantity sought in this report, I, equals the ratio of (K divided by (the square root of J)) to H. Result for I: 0.14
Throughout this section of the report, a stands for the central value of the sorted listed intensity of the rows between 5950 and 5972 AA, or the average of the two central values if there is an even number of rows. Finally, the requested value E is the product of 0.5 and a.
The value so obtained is 4.21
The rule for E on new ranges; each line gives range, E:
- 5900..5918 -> 3.86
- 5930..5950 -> 4.03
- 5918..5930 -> 3.89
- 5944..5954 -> 3.95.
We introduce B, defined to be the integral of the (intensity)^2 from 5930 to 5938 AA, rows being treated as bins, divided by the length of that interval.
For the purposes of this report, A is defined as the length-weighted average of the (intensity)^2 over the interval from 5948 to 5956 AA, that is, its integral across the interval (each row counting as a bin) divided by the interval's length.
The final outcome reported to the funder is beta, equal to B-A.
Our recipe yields 0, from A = 64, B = 64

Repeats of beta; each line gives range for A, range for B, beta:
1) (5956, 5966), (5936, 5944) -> 1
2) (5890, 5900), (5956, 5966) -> 34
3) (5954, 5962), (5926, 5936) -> -7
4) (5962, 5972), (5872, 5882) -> 6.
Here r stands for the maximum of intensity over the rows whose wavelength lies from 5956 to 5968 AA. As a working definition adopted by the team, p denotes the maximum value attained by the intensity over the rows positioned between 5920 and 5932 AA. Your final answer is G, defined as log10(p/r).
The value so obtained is -0.03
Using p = 8.236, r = 8.798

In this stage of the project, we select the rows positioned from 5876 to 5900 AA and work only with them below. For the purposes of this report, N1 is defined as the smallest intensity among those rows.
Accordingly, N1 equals 5.47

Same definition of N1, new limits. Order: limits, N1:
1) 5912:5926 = 7.123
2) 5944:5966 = 7.581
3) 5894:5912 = 5.74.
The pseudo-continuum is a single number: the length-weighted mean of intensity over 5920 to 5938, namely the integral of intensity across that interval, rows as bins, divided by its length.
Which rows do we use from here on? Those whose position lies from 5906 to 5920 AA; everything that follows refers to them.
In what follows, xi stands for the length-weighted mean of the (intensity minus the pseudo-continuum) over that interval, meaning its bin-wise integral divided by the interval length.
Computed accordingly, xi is -0.3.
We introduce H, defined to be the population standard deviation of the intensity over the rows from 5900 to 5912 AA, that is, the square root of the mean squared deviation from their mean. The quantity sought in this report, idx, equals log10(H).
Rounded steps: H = 0.1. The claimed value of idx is -0.8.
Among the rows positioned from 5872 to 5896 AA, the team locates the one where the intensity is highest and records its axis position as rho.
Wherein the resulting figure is 5874.0 AA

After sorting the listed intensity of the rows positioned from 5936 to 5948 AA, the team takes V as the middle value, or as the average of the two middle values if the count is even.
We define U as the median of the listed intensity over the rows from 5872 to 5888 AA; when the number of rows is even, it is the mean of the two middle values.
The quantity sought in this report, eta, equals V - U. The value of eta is -0.2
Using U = 8.46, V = 8.3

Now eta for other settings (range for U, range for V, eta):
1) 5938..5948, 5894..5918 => -0.8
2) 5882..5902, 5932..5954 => 1.5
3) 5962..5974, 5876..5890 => -0.3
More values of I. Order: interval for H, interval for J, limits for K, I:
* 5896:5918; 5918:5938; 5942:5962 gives 0.17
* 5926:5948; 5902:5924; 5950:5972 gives 0.41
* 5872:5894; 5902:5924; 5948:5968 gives 0.14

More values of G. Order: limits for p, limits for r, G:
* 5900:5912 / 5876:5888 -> -0.04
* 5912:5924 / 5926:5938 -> 0.00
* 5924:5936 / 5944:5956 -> -0.01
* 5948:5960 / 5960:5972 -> -0.02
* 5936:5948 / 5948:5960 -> 0.03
